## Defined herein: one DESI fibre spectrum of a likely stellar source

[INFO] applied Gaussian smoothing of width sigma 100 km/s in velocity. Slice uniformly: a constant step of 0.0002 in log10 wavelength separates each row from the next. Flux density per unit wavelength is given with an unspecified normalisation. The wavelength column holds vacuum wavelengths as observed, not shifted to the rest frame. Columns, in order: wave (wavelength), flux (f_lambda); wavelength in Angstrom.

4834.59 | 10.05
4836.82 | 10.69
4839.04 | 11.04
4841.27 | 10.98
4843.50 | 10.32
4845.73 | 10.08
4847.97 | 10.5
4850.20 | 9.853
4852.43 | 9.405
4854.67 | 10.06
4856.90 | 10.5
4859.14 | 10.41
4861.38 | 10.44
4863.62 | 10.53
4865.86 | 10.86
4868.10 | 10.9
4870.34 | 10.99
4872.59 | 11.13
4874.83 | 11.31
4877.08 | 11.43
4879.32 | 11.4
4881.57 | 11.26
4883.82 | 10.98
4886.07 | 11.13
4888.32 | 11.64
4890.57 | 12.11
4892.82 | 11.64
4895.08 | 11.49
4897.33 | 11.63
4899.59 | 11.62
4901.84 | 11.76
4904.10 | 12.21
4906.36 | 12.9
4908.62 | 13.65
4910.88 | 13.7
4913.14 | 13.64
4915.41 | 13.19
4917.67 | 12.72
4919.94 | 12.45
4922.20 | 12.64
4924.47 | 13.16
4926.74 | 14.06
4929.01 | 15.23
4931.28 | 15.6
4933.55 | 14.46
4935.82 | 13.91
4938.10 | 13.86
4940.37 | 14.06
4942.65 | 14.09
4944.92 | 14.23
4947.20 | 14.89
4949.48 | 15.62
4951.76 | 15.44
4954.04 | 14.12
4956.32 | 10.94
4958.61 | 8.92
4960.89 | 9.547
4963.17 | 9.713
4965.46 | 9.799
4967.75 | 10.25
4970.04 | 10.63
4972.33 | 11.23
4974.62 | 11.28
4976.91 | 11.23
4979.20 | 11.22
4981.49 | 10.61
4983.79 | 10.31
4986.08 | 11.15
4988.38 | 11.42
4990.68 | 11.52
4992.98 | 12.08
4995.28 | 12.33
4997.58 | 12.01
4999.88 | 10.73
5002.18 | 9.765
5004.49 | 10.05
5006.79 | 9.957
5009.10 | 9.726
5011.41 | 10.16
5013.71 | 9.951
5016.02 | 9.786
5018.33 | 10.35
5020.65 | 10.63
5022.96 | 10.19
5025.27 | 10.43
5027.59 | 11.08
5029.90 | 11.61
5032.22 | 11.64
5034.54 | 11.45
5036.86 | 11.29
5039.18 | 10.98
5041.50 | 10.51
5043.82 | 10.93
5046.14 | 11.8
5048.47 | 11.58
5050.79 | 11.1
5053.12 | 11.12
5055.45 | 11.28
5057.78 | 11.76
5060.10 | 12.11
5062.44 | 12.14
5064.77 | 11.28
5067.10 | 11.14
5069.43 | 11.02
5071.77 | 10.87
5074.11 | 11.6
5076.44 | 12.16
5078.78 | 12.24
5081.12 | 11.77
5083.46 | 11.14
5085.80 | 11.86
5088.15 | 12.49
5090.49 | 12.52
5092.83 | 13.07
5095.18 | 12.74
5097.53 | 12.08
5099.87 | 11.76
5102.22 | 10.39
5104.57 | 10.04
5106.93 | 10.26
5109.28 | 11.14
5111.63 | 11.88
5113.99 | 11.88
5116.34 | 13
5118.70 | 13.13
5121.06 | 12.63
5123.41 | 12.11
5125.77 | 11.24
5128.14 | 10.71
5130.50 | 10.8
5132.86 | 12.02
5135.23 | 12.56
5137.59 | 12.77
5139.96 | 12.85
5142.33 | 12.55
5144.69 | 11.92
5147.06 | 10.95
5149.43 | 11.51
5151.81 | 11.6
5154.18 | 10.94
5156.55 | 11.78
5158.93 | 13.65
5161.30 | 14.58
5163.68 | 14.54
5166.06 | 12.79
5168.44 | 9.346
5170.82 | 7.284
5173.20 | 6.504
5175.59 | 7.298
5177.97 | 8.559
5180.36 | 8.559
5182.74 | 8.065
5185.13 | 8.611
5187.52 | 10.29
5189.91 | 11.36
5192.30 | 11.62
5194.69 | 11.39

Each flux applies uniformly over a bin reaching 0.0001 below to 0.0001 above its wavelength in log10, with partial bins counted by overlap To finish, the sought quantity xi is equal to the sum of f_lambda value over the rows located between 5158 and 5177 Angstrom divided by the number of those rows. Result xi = 10.7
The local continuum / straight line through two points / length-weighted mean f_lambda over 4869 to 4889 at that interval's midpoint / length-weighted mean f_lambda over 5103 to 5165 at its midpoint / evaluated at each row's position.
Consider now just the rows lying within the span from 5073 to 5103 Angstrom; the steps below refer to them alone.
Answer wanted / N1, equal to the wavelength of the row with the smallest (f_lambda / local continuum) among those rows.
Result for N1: 5102.22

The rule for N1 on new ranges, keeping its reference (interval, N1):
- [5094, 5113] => 5104.57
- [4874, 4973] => 4958.61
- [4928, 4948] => 4938.10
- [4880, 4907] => 4883.82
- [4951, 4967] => 4958.61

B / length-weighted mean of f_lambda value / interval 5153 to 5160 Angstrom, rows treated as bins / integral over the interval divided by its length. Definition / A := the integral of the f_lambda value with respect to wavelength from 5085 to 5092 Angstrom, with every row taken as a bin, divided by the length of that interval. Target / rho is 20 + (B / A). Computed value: 21.0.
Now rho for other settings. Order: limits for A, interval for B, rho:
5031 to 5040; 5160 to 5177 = 20.9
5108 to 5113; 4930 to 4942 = 21.3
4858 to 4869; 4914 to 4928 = 21.2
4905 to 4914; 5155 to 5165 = 21.0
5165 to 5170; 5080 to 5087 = 21.1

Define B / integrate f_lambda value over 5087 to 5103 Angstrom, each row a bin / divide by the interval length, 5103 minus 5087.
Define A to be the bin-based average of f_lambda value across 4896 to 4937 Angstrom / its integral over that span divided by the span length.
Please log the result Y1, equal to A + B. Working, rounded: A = 13.2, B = 12.2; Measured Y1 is 25.4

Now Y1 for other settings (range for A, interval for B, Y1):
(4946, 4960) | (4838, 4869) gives 23.7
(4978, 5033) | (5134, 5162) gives 23.0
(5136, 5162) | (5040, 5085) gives 23.7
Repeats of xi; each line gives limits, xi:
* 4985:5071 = 11.0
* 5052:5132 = 11.7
